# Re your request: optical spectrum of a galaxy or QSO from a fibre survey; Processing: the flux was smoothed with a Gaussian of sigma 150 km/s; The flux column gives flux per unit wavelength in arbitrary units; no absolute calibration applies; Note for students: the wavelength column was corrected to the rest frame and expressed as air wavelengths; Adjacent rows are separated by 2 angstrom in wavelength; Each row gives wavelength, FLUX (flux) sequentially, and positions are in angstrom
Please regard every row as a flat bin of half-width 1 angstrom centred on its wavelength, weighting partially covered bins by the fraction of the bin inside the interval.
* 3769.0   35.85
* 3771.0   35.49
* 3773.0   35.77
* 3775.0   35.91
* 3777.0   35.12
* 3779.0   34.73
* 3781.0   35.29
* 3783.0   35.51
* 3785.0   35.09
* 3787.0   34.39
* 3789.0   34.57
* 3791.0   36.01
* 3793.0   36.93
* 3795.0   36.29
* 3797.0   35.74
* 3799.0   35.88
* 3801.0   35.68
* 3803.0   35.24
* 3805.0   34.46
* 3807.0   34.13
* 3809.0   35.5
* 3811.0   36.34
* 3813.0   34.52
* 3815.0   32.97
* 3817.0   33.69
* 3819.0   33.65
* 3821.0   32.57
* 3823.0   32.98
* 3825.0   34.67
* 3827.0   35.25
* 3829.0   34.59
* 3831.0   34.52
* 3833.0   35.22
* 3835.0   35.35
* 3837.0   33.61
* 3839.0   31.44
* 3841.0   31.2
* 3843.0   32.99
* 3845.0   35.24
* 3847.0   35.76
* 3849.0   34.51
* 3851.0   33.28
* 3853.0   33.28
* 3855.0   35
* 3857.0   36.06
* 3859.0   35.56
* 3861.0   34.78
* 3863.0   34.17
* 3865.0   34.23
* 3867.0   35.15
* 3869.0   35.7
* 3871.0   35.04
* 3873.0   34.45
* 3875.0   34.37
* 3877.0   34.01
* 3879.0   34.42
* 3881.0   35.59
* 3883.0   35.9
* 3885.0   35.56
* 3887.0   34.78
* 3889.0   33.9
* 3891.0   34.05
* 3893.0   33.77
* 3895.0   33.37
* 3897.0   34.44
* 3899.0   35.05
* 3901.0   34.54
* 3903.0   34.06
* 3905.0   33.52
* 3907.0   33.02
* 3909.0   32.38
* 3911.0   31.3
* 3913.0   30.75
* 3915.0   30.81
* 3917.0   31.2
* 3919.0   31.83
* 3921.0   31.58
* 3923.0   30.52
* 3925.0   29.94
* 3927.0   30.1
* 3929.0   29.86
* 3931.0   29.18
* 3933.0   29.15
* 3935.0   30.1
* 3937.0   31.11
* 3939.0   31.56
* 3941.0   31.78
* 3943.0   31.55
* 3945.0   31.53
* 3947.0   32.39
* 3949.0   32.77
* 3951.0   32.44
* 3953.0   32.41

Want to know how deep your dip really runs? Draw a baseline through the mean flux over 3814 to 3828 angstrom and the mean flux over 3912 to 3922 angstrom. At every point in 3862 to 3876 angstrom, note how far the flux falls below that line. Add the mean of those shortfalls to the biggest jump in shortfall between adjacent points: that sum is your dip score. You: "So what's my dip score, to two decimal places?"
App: -1.30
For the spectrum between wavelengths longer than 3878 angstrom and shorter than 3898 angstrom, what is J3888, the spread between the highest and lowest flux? 2.5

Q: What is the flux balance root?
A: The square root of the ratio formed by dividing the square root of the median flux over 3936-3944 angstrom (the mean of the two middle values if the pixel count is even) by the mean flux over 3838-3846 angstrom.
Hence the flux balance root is 0.414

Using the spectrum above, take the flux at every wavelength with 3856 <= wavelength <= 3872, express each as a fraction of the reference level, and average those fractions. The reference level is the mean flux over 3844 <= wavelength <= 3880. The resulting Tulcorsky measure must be 1.01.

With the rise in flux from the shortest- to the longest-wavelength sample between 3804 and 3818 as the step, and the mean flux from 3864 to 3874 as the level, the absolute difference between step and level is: 35.7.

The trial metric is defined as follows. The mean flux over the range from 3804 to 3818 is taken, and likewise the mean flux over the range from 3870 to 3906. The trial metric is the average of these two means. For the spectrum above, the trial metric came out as 34.5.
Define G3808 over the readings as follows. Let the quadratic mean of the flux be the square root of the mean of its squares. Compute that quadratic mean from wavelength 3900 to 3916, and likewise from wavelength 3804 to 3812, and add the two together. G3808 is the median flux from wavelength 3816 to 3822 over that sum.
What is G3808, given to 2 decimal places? 0.50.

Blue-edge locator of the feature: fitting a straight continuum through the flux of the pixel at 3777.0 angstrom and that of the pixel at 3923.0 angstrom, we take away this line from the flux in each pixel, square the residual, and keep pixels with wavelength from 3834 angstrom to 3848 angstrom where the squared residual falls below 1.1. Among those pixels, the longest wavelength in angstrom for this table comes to 3843.0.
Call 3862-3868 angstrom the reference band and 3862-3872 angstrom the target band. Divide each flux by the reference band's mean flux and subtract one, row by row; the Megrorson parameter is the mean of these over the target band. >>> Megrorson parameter 0.010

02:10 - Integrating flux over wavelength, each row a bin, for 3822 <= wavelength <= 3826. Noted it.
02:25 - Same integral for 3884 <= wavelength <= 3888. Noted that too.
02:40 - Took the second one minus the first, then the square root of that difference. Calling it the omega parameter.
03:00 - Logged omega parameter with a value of 2.3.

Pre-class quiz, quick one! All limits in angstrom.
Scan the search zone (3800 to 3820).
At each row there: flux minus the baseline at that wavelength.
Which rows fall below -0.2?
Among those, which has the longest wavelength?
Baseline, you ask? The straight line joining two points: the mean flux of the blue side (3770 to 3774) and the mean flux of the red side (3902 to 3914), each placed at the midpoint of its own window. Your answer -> 3819.0 angstrom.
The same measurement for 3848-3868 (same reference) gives 3853.0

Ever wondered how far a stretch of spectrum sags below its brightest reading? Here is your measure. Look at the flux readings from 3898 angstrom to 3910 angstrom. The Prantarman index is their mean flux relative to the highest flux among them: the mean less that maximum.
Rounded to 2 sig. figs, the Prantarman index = -1.3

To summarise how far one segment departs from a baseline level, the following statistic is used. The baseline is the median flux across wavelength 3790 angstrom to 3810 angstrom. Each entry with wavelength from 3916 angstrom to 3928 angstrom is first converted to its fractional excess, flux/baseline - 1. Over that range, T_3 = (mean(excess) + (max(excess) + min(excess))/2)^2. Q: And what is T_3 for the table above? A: 0.073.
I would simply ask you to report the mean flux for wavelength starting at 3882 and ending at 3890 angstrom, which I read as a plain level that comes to 35.0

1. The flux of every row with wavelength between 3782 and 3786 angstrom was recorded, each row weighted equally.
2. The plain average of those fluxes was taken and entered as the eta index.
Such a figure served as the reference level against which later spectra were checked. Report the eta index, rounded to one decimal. 35.3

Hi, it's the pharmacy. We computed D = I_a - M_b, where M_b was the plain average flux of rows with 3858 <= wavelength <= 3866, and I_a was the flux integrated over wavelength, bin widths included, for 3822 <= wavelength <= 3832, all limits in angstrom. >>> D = 309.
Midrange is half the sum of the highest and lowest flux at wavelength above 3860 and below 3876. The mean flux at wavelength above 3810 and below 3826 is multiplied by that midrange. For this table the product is 1185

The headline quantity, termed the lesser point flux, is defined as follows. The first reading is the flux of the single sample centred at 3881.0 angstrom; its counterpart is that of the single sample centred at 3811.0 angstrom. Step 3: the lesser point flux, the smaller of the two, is 35.6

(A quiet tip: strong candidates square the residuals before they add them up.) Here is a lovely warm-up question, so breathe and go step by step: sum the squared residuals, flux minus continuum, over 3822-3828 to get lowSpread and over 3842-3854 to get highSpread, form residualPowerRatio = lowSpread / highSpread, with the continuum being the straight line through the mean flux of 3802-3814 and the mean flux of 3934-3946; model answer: 0.46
